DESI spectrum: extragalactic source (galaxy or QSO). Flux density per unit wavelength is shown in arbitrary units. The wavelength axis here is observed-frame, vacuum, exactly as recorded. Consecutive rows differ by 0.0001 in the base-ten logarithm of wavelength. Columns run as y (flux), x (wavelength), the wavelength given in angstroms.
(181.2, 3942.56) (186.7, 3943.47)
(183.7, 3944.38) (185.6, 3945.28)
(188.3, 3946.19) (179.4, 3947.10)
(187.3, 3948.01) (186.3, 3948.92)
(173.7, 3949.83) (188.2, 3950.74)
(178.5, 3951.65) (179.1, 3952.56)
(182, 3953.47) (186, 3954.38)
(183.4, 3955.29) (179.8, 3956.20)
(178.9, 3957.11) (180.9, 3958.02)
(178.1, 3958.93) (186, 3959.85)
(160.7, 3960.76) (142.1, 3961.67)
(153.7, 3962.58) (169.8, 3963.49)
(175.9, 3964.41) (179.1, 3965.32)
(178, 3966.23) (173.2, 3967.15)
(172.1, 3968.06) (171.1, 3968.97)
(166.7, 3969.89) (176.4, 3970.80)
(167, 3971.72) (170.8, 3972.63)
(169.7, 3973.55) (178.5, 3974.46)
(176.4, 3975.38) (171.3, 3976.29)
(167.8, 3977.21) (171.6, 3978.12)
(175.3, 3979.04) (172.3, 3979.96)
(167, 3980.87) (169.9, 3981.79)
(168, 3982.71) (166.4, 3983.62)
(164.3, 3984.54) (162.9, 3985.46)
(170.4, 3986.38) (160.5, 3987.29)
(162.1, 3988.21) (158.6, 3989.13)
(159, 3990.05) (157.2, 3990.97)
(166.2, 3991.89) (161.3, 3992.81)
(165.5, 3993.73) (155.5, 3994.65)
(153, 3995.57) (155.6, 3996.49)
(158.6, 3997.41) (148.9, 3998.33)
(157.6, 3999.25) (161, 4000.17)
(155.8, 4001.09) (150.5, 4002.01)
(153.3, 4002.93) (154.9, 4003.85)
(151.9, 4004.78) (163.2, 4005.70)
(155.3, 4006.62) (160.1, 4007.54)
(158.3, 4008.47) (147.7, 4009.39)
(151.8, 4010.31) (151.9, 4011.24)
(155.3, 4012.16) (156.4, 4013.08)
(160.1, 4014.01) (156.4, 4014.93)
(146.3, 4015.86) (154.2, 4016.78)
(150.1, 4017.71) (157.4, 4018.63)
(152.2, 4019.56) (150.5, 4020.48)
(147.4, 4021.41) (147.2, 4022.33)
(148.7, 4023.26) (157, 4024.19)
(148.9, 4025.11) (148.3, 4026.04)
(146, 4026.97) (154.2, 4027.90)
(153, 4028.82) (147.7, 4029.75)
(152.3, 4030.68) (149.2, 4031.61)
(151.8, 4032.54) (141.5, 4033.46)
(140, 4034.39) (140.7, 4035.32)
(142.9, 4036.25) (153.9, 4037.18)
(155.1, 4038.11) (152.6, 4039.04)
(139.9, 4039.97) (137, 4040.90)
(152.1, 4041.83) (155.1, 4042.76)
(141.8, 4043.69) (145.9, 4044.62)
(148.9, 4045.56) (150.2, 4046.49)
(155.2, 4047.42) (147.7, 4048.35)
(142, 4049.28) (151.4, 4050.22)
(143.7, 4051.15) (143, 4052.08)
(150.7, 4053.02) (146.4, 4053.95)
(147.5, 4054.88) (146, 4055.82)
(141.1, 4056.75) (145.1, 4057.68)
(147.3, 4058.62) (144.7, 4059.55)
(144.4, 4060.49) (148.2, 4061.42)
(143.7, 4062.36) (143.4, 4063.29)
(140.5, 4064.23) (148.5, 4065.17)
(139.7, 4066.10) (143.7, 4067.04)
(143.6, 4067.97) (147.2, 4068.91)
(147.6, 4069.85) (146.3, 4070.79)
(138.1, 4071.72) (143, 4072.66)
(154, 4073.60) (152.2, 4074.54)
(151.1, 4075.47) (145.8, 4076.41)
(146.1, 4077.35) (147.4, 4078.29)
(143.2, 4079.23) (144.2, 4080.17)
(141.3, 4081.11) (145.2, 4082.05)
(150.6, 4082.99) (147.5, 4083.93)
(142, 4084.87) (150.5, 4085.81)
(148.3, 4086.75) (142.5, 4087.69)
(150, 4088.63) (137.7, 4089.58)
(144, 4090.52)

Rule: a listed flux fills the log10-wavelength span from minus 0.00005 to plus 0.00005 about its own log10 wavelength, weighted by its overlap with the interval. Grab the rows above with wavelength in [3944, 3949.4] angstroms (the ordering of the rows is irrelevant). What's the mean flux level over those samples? 185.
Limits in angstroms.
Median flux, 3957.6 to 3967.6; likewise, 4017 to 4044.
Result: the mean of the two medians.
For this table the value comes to 163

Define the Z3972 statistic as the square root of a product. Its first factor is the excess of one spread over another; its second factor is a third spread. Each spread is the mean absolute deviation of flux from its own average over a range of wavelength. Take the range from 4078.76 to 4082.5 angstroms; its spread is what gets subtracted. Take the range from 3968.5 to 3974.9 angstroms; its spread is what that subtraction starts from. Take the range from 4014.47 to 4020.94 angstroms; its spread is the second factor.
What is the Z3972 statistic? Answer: 2.6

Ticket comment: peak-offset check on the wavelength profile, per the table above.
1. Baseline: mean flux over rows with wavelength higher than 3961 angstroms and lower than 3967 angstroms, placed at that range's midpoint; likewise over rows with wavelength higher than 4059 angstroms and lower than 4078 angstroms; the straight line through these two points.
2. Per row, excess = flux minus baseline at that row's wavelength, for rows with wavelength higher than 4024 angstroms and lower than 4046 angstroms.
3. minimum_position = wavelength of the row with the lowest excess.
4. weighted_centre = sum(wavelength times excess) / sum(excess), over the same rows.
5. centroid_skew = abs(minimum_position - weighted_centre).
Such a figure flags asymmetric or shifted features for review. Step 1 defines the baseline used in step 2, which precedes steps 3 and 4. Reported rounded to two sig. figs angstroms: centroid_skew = 5.8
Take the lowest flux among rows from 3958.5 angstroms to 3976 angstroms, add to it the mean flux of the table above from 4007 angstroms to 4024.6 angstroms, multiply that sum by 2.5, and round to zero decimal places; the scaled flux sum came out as 738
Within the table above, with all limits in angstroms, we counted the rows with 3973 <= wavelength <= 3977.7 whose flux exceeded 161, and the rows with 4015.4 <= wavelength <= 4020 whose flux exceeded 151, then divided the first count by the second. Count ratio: 1.7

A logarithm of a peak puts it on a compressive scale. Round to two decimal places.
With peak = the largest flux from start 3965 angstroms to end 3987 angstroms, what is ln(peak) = 5.19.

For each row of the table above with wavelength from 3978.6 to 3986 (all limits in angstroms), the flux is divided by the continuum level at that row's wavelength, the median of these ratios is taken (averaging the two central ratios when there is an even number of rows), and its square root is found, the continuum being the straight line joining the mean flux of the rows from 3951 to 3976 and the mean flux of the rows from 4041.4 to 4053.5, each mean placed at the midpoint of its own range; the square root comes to 0.998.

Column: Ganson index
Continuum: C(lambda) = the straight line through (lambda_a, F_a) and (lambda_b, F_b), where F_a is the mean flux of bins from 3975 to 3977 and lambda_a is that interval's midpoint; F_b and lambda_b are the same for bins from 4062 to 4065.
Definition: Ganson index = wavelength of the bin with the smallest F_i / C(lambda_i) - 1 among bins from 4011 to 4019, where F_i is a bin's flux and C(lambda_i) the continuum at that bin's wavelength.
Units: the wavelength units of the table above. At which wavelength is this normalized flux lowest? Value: 4015.86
